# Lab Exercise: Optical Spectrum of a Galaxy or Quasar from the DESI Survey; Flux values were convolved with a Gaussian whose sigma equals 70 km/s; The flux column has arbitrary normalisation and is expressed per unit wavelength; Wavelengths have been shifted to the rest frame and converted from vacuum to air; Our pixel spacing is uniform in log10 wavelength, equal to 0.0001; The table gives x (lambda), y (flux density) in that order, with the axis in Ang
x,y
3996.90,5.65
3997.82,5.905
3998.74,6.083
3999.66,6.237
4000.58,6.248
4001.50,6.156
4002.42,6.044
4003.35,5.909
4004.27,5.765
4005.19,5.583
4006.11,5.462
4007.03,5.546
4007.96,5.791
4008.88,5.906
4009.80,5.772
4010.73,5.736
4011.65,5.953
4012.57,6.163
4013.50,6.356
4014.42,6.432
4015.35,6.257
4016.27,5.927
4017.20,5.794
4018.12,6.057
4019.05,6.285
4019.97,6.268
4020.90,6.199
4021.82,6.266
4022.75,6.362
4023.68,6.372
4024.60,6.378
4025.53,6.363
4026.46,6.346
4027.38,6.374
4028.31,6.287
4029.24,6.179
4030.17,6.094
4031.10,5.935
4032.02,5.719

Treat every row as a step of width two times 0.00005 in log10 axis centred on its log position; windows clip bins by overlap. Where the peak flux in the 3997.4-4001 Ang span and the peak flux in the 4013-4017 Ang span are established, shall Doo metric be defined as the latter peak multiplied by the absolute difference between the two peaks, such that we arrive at 1.2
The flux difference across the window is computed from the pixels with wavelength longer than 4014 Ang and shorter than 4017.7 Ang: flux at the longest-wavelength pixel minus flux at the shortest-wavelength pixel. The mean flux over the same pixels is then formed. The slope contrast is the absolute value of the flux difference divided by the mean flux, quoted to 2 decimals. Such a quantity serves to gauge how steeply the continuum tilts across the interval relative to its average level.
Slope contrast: 0.10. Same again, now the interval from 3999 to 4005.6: 0.11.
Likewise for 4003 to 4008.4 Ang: 0.02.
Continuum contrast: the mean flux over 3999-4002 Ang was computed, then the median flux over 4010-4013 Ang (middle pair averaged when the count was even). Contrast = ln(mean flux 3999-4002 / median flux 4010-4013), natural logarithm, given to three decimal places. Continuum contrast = 0.043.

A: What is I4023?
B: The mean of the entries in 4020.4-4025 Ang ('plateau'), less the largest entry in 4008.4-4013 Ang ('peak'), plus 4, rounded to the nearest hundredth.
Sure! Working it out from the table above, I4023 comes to 4.15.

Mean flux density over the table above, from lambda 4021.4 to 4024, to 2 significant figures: 6.3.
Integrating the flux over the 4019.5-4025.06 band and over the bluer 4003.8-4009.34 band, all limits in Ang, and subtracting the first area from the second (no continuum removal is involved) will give -3.6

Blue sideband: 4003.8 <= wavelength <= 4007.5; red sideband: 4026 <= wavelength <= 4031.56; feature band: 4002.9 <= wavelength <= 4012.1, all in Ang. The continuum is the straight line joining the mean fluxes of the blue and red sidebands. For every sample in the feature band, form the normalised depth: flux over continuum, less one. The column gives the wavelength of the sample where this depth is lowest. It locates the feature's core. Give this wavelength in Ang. 4006.11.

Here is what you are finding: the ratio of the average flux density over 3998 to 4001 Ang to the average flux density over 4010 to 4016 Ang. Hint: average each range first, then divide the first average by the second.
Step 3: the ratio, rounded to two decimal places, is 1.01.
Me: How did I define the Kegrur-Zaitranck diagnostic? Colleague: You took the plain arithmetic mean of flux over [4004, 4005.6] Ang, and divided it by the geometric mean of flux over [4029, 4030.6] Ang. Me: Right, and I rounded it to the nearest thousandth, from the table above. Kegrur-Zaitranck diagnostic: 0.925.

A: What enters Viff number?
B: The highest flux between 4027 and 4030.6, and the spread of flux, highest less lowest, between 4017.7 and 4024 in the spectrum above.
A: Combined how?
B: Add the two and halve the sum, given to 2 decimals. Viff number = 3.34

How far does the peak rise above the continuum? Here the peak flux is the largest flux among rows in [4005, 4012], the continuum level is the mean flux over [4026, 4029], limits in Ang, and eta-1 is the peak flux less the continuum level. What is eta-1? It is -0.38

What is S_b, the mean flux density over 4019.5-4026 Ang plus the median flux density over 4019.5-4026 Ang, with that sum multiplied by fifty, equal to 634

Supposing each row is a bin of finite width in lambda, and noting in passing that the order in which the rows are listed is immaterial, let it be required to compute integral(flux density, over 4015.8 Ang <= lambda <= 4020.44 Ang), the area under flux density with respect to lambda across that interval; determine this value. 28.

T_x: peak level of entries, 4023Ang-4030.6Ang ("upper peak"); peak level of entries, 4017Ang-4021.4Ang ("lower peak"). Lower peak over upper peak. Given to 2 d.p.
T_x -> 0.99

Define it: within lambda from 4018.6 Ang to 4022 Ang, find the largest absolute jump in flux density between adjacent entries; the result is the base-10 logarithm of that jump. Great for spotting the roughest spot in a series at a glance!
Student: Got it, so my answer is -1.2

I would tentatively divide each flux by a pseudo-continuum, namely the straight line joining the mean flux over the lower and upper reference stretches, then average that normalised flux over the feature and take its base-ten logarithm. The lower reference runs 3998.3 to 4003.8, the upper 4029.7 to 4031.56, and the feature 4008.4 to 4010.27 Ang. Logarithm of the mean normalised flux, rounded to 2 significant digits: -0.018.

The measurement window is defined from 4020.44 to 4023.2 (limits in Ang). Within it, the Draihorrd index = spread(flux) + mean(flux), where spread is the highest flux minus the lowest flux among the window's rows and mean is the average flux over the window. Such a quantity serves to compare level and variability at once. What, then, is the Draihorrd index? 6.44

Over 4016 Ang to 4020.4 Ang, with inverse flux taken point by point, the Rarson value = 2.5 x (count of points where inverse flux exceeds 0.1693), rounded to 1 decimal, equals 2.5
